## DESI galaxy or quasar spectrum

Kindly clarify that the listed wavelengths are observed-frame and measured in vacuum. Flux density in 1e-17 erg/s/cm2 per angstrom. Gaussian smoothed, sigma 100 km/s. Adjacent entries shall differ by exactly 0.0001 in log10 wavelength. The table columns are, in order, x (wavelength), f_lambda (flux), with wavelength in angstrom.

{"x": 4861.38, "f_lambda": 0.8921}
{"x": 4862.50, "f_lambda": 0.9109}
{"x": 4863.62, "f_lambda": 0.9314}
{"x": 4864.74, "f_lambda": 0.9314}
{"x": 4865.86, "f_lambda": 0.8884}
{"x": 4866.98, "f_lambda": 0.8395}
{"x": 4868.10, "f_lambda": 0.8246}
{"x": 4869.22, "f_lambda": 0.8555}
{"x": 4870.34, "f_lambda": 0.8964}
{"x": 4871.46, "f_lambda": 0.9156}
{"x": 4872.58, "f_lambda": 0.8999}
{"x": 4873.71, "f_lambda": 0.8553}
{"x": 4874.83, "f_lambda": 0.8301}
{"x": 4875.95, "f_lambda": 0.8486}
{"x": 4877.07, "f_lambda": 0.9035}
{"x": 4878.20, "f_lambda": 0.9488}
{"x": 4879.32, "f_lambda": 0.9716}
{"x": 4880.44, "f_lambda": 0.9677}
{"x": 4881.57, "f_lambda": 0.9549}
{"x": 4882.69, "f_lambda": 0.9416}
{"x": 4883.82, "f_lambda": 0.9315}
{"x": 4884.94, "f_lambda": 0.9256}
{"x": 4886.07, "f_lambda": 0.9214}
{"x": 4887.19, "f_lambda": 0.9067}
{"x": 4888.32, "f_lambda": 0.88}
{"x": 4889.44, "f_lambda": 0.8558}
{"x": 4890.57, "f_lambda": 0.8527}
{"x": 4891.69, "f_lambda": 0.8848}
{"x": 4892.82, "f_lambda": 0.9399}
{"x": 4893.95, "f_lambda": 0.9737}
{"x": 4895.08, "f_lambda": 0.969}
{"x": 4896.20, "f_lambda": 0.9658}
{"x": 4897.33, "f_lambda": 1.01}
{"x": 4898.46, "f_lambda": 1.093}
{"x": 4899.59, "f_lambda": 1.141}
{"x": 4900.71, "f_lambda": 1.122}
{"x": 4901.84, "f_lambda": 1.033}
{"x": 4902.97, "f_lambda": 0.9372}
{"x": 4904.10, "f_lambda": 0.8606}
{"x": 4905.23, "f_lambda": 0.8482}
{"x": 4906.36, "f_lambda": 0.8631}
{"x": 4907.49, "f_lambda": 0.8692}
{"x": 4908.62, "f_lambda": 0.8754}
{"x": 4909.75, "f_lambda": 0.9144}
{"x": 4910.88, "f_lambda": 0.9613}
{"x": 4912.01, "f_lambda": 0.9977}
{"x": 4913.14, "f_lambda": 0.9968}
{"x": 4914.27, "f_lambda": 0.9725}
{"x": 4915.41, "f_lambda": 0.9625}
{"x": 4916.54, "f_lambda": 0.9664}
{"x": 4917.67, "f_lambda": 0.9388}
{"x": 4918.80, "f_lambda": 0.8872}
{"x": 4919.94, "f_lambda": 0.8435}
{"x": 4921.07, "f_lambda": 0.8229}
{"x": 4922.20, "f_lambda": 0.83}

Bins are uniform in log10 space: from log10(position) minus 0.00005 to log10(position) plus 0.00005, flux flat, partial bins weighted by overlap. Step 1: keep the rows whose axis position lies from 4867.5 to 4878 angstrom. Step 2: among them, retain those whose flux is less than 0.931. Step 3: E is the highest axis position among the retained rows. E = 4877.07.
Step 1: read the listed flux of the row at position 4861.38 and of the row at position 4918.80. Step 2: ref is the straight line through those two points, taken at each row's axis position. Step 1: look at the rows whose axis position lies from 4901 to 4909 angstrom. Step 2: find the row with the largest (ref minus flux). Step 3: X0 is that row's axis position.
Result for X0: 4905.23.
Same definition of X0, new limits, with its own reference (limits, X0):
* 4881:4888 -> 4887.19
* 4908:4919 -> 4908.62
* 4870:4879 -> 4874.83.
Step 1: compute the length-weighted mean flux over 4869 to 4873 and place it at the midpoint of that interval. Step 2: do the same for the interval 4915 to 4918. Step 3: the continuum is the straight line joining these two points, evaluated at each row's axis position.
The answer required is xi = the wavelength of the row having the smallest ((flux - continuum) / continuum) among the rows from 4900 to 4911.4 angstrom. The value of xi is 4905.23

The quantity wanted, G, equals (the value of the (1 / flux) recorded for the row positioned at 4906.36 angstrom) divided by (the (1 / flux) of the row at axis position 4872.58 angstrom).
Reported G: 1.04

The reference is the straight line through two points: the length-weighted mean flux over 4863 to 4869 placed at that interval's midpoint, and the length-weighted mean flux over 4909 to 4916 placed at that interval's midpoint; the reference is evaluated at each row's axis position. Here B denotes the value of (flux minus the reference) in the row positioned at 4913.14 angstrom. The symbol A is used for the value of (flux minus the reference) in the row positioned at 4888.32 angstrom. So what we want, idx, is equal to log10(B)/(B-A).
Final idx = -21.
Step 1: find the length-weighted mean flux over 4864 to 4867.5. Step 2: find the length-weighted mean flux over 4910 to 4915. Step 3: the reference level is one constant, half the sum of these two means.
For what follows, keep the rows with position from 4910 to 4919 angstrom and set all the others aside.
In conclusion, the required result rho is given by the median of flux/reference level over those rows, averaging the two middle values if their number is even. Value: 1.03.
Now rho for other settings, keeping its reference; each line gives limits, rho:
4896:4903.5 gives 1.11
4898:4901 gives 1.20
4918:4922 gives 0.90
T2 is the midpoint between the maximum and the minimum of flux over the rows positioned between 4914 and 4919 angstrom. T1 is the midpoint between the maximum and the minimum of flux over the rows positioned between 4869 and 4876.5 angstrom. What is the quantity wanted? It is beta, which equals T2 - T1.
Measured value 0.06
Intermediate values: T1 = 0.87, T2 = 0.930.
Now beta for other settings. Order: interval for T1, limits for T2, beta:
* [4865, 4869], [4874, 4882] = 0.04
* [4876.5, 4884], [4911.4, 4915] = 0.05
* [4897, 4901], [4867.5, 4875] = -0.21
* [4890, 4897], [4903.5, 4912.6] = 0.01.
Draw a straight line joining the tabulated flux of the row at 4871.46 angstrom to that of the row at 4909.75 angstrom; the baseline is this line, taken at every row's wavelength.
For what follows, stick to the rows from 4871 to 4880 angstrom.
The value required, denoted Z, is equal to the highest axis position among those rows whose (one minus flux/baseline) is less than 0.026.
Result 4879.32 angstrom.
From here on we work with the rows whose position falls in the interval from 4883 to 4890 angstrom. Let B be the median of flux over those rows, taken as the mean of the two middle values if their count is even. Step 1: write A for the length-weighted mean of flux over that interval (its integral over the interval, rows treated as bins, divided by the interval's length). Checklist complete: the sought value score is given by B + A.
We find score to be 1.82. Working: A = 0.90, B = 0.91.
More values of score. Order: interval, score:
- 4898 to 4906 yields 2.03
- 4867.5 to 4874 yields 1.75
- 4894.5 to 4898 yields 1.95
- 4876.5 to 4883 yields 1.90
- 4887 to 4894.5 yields 1.78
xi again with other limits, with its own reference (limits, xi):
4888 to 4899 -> 4890.57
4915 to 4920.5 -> 4919.94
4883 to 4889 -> 4888.32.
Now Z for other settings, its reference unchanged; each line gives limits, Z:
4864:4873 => 4872.58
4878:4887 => 4886.07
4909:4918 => 4917.67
